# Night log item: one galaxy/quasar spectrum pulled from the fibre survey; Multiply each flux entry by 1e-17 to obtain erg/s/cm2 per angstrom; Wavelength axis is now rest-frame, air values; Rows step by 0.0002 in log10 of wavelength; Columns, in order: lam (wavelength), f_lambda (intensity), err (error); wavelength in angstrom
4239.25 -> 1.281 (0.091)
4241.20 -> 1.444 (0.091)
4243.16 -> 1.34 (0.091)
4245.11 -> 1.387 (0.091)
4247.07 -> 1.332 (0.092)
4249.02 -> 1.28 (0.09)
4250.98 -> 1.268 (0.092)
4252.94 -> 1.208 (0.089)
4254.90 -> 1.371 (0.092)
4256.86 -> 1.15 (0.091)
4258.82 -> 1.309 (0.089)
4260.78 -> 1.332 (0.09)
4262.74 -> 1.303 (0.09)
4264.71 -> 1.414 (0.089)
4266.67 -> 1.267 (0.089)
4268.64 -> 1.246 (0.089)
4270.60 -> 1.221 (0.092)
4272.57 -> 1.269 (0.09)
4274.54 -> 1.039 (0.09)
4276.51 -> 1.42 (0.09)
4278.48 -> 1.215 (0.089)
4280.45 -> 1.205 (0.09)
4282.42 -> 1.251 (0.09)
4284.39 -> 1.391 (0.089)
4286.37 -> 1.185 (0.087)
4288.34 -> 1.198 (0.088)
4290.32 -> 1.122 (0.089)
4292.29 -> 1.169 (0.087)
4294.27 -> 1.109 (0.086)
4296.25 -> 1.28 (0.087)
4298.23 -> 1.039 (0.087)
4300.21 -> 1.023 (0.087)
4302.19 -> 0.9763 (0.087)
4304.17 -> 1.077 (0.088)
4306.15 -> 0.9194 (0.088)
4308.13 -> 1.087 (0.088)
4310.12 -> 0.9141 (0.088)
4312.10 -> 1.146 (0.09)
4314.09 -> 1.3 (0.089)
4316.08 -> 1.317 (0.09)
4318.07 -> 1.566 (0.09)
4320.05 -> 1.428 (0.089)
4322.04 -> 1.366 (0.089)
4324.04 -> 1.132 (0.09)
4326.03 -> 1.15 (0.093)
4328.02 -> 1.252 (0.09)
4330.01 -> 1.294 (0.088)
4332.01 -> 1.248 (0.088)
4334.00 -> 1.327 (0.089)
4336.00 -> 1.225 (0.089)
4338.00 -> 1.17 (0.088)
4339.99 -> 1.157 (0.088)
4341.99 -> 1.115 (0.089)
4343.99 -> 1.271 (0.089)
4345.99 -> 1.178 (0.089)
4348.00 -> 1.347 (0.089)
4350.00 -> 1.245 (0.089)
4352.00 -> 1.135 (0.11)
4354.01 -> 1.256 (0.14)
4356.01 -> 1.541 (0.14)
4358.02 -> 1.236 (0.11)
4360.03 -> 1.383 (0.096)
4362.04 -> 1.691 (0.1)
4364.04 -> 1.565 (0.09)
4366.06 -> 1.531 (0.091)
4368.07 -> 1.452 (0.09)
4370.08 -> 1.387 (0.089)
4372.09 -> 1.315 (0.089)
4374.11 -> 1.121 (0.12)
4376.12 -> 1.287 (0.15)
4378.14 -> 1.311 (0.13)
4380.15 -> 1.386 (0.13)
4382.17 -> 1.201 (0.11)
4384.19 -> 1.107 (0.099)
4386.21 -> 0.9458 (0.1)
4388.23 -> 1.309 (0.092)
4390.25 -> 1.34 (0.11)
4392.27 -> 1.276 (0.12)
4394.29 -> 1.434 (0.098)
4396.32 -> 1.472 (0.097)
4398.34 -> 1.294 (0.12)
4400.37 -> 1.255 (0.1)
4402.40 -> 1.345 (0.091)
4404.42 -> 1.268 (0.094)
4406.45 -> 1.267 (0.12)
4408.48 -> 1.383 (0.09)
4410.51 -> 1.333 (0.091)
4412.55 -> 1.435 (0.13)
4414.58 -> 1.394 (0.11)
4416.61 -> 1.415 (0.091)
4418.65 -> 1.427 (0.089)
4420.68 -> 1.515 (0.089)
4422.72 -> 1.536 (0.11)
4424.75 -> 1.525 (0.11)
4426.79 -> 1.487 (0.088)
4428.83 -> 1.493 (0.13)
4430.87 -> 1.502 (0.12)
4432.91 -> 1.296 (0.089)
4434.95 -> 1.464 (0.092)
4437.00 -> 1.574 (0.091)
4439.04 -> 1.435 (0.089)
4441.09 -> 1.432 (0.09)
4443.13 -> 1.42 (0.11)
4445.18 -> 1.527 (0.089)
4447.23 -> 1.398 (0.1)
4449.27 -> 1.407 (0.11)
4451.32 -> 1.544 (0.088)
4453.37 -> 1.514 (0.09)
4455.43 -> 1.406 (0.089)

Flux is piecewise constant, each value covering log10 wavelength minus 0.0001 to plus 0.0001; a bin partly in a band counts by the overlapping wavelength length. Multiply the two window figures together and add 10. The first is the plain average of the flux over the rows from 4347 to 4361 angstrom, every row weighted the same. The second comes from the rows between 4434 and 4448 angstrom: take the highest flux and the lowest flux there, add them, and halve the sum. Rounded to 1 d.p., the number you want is 11.9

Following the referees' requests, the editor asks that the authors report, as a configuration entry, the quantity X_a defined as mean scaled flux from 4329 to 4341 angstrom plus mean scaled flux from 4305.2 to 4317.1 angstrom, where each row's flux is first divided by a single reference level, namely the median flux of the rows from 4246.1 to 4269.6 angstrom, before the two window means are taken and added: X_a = 1.82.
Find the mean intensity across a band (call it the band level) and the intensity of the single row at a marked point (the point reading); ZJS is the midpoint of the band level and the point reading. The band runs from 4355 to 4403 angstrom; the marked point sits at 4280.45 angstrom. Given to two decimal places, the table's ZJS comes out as 1.27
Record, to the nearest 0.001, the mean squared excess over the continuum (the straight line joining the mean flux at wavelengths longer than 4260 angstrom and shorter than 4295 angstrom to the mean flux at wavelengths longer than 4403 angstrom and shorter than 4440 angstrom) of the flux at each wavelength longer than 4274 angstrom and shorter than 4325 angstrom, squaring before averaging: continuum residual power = 0.033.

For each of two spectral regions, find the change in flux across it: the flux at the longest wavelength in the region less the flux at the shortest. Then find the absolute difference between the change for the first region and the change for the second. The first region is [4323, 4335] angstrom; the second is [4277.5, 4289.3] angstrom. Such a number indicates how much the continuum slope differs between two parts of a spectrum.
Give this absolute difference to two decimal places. 0.21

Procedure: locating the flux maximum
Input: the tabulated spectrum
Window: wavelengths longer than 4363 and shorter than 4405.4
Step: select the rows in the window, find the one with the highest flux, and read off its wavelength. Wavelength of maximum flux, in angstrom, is 4364.04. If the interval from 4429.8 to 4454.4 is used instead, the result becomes 4437.00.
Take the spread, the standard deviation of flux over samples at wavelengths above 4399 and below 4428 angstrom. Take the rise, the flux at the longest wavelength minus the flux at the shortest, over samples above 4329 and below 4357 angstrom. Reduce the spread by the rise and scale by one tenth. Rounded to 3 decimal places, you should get -0.015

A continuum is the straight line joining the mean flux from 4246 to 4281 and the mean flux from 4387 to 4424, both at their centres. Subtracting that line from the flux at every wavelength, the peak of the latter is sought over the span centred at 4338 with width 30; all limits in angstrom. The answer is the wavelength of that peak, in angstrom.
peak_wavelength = 4348.00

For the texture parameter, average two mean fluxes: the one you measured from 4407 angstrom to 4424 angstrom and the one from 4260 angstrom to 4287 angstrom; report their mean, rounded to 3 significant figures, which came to 1.35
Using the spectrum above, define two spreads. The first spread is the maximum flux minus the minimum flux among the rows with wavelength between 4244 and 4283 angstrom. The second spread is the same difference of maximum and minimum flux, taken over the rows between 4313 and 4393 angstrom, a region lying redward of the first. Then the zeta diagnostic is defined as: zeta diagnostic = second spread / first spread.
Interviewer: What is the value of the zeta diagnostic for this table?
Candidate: 2.0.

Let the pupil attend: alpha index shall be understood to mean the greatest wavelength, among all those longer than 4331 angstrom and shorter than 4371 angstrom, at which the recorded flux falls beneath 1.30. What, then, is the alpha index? 4358.02 angstrom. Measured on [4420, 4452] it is 4432.91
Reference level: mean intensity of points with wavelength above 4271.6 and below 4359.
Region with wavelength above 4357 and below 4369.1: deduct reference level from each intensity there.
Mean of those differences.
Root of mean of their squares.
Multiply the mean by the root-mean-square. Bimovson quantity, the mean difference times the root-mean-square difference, 0.080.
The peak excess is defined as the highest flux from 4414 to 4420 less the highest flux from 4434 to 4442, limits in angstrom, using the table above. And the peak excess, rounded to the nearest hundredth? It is -0.15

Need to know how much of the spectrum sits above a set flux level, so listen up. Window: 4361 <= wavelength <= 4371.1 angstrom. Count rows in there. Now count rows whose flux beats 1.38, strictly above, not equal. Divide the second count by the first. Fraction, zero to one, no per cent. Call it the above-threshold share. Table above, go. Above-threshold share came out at 1.0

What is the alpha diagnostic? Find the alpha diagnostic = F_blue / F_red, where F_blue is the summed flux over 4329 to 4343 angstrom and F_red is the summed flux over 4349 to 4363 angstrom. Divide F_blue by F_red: 0.90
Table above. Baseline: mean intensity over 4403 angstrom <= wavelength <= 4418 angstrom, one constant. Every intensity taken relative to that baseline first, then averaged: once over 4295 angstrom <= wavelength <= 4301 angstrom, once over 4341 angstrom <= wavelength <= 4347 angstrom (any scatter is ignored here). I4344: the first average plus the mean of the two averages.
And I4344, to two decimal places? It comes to -0.45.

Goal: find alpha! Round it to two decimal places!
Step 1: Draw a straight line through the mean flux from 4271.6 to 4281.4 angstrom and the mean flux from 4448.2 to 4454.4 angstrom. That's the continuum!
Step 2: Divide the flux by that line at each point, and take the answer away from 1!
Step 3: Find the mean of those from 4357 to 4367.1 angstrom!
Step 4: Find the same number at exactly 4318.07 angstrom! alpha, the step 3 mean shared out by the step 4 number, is 0.43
